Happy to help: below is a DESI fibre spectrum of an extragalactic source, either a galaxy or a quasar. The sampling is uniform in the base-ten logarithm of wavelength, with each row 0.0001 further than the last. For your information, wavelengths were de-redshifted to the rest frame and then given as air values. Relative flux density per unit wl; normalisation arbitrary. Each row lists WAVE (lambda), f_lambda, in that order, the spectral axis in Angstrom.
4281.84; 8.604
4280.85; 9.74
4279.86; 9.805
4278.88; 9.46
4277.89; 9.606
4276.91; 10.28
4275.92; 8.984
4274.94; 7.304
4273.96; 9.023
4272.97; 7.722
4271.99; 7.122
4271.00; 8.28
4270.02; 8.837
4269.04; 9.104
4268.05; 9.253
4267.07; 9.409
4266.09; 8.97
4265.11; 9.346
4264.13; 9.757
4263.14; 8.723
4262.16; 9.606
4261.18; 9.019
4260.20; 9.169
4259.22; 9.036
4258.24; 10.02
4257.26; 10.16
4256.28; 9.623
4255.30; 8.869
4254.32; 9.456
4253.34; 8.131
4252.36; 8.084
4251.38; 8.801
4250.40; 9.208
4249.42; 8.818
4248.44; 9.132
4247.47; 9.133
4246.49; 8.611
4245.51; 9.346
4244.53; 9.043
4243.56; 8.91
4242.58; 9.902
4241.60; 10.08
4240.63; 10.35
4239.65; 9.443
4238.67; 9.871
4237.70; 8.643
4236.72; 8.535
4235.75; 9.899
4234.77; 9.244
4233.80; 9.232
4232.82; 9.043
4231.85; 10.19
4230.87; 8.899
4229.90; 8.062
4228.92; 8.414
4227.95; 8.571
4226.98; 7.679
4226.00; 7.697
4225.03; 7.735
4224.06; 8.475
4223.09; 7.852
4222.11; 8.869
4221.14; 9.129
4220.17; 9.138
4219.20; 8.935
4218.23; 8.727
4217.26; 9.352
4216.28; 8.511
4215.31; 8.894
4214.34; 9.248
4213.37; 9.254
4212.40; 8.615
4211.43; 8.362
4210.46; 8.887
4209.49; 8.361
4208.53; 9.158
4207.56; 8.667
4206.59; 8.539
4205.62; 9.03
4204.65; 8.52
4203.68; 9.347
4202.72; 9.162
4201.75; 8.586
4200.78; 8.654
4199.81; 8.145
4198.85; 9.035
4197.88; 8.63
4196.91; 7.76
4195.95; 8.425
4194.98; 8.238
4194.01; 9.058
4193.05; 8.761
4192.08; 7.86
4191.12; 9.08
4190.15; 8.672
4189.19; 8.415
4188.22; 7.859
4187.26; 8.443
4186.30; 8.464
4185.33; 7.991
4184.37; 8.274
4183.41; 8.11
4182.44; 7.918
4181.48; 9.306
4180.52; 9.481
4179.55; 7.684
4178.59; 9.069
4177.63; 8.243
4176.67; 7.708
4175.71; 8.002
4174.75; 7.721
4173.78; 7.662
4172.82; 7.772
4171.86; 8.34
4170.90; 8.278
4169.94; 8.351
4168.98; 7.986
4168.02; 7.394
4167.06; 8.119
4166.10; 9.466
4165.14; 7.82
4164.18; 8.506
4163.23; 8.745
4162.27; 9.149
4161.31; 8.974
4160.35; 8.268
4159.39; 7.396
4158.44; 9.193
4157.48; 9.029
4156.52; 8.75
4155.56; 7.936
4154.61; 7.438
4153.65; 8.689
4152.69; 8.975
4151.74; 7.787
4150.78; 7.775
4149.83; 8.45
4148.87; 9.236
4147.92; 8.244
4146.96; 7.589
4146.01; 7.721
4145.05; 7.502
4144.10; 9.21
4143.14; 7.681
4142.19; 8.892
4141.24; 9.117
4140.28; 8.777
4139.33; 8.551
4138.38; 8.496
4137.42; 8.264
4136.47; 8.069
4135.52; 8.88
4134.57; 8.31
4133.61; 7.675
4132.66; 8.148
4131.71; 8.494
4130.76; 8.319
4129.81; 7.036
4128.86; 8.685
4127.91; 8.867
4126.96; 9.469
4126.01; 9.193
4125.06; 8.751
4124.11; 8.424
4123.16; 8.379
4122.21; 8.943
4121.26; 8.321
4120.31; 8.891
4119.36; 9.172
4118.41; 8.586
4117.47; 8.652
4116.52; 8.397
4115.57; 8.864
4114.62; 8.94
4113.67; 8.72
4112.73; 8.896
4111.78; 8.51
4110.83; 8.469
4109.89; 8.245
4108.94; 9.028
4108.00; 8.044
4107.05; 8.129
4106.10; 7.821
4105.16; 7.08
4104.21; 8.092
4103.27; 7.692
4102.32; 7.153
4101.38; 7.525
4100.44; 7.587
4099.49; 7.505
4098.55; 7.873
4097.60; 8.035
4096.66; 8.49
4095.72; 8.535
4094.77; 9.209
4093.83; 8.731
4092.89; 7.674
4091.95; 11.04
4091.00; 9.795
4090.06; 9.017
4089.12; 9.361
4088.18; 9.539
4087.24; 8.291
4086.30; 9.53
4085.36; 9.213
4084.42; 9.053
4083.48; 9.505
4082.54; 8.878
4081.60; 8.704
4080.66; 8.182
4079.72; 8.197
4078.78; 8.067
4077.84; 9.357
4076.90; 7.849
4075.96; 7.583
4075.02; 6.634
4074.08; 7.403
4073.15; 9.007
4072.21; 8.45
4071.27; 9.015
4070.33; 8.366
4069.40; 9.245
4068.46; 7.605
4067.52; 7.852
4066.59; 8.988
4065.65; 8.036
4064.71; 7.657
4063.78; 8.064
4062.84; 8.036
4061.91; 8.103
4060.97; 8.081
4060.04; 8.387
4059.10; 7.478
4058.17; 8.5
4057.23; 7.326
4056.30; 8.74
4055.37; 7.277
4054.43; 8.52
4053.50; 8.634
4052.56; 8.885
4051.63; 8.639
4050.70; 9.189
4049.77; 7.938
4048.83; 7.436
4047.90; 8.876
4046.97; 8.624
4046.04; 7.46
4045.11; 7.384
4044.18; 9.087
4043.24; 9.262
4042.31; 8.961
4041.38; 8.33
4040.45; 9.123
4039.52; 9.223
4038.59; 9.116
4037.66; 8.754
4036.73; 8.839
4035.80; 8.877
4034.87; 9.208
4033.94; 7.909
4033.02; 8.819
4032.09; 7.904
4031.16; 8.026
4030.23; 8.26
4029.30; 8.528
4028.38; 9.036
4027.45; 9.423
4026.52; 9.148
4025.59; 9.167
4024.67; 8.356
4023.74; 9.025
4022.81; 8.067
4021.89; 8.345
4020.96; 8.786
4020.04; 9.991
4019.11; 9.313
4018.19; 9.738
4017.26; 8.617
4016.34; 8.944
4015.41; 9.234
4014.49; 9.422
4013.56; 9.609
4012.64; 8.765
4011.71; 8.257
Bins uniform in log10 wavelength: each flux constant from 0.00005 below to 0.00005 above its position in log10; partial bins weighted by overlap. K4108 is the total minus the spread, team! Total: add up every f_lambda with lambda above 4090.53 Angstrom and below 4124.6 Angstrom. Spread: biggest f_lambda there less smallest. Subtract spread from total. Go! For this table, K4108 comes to 299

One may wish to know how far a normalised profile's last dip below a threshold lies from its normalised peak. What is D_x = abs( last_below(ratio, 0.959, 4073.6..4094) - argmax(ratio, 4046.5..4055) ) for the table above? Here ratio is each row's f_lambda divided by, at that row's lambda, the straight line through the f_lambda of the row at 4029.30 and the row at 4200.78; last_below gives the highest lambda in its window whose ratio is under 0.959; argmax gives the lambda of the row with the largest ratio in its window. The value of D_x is 42.2 Angstrom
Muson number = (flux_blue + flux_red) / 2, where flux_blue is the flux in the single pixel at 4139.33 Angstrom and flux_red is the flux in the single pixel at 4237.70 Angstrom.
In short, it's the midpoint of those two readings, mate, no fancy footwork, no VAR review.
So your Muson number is 8.60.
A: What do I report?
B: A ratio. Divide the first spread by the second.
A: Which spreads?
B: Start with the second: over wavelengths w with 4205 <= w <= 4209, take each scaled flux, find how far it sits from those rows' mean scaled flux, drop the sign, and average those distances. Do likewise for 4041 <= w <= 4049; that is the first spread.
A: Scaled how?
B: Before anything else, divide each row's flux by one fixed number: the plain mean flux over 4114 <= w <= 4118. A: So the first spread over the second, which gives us 2.6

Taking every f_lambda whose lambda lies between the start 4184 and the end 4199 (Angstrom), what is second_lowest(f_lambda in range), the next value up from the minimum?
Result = 7.859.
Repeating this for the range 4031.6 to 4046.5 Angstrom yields 7.46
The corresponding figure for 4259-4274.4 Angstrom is 7.722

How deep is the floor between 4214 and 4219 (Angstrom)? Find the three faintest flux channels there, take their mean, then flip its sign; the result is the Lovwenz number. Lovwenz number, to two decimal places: -8.71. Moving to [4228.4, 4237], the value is -8.34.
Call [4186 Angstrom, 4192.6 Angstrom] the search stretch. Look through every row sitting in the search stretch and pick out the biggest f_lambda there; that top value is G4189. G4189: 9.08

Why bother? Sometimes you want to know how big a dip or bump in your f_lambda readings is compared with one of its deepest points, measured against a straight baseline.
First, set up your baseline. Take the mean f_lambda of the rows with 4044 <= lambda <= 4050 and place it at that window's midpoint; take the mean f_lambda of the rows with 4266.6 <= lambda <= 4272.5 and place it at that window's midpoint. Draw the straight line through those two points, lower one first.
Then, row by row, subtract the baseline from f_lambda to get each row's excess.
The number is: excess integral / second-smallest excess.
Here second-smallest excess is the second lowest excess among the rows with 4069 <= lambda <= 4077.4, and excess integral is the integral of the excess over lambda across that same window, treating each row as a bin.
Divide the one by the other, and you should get 0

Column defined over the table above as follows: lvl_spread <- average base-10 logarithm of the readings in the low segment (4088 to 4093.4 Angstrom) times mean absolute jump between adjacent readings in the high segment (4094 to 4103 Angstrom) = 0.27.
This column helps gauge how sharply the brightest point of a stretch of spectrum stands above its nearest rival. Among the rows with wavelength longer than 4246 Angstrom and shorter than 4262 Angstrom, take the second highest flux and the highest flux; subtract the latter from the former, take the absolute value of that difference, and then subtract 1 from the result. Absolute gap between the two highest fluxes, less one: -0.86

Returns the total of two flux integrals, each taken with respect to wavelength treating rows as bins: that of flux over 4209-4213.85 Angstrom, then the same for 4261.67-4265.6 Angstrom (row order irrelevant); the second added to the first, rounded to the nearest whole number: 79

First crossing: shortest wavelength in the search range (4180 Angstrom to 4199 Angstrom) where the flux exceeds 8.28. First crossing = 4180.52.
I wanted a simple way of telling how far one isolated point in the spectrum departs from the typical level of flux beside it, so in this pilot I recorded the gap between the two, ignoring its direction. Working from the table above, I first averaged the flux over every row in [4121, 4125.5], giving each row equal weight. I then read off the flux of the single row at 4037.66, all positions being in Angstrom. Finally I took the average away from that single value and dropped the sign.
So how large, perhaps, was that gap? 0.2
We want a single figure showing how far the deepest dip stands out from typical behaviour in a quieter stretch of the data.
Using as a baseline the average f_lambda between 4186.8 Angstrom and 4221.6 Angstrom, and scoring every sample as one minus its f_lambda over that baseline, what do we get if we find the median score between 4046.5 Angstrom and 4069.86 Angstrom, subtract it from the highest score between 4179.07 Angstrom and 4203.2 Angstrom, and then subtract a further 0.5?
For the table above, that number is -0.45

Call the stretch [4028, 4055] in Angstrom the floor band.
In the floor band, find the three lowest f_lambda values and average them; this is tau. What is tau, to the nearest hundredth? 7.43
